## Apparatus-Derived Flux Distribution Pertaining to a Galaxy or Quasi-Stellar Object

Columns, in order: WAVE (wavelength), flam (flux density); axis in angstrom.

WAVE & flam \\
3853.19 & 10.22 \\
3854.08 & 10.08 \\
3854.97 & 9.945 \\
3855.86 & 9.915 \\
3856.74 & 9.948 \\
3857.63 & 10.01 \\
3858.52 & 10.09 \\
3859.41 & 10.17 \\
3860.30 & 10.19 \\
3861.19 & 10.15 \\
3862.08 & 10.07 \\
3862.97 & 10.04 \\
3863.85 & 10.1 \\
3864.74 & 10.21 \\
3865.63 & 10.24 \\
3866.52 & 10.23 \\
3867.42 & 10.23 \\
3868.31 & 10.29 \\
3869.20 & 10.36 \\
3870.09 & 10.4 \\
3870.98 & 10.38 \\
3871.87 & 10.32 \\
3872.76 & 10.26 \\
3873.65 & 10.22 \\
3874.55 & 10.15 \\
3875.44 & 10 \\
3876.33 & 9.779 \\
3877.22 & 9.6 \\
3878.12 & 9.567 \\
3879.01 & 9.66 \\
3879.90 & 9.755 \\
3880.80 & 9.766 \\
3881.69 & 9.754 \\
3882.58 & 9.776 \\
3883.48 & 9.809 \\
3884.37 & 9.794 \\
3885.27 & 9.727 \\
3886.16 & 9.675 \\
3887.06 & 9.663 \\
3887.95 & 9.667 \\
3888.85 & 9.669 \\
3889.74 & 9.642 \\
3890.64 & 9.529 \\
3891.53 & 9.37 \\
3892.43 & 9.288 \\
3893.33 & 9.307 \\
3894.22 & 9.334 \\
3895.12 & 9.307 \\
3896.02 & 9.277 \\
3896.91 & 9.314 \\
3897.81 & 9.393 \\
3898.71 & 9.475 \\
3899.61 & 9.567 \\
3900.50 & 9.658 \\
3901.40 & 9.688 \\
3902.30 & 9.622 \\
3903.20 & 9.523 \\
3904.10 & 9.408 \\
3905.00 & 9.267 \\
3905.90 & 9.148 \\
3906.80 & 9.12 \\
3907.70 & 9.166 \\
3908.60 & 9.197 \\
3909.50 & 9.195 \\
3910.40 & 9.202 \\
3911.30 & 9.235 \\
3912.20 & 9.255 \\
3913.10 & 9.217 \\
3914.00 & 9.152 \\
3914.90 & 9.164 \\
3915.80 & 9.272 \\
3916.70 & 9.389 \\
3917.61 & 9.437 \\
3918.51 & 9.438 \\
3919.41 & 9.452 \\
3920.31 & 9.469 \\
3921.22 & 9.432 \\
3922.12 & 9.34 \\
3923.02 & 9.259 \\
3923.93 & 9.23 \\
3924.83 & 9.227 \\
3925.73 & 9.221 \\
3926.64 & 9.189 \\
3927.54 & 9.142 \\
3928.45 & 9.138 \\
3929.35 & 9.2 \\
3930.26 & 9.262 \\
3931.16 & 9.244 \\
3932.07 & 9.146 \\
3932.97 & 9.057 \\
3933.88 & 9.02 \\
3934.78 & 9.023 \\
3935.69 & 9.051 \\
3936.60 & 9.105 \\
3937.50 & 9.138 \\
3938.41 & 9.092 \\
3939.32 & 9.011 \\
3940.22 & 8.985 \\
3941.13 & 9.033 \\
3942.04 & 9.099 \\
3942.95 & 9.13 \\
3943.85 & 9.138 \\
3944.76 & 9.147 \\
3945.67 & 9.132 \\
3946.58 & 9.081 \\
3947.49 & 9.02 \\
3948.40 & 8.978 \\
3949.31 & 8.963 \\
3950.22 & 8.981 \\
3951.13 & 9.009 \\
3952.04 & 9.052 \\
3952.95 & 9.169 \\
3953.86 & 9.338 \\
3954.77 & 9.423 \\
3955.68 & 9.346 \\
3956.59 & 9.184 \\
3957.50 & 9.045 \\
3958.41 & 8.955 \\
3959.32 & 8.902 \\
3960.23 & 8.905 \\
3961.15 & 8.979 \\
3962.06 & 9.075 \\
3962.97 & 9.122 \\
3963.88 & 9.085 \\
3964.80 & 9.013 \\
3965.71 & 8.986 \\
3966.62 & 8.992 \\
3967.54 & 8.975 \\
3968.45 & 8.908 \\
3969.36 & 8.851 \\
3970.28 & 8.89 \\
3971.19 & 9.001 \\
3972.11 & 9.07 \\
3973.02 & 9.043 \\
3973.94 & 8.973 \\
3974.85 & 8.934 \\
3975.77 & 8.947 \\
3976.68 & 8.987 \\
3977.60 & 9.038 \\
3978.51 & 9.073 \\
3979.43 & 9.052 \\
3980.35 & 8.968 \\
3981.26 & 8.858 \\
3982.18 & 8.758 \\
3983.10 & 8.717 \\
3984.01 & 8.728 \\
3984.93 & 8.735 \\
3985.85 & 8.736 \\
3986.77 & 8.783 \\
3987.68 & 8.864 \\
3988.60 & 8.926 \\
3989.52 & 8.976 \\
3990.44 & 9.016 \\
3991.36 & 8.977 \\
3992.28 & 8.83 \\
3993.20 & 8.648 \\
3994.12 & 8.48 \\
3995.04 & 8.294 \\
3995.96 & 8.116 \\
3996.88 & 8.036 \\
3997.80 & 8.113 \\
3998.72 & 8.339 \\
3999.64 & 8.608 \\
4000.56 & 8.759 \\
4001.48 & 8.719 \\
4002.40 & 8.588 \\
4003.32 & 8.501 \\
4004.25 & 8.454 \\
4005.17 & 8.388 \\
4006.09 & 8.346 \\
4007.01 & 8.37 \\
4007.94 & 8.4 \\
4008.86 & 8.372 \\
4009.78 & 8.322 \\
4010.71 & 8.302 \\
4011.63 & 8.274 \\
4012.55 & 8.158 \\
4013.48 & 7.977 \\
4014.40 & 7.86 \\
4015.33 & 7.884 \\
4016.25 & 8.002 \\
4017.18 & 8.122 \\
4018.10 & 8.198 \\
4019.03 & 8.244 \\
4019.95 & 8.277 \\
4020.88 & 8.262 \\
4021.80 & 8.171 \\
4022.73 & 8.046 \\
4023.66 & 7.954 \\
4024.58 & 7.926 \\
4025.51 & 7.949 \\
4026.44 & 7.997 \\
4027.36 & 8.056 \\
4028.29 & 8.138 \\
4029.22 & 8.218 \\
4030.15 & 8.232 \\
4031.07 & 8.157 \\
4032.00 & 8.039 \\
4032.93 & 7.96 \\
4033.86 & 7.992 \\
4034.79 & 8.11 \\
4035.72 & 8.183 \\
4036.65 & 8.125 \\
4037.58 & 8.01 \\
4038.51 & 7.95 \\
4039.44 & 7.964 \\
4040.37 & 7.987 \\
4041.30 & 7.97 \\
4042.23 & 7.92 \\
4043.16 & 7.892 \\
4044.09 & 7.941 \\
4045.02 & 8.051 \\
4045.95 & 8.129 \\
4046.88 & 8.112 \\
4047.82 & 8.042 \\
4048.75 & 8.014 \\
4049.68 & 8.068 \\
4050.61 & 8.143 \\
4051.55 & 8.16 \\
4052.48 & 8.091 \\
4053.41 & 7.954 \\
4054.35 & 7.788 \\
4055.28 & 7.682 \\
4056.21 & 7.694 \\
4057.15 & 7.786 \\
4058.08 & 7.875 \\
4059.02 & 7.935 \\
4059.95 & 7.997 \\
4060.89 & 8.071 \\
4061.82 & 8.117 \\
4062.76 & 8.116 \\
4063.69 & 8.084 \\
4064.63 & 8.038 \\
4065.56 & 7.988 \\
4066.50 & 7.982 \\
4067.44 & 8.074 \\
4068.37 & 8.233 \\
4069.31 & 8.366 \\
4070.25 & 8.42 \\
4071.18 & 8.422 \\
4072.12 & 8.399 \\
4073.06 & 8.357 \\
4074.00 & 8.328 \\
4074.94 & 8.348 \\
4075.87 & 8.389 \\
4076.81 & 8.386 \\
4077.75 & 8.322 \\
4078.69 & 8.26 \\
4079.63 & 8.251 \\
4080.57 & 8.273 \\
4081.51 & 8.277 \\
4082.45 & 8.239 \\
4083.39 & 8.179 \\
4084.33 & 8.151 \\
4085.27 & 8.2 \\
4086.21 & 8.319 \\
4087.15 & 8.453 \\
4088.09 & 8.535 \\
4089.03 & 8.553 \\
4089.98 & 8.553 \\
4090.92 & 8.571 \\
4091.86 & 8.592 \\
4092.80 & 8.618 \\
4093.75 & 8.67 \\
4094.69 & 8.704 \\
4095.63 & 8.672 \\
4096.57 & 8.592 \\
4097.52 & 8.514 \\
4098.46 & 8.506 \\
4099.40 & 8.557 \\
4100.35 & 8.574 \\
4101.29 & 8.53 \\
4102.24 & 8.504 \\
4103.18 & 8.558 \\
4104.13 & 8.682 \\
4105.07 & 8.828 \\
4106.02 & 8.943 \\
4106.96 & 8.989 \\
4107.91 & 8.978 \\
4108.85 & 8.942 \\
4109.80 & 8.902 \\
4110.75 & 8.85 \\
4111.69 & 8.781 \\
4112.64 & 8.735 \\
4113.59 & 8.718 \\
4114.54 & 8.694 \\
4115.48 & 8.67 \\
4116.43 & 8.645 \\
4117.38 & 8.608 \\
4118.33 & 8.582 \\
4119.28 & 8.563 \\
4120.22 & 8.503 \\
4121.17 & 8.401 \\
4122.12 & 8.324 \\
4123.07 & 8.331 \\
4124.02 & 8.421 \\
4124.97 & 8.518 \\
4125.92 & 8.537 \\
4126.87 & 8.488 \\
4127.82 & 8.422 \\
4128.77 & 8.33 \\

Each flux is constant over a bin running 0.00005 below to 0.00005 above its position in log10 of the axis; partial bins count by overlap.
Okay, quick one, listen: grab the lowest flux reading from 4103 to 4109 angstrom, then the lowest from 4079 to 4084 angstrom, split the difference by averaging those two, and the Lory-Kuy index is 8.4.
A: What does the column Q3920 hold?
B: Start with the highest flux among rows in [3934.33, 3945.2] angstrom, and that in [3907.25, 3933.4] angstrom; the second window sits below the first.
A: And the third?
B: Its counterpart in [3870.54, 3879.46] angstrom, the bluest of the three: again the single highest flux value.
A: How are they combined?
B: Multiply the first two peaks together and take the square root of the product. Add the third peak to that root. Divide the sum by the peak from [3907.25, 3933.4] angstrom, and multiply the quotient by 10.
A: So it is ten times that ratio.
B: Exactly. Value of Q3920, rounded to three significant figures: 20.8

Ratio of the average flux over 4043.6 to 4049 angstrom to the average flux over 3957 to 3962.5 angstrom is 0.90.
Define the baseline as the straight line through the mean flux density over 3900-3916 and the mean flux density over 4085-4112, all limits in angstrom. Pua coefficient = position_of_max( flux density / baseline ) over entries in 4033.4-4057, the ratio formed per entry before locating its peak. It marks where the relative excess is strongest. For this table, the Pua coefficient 4051.55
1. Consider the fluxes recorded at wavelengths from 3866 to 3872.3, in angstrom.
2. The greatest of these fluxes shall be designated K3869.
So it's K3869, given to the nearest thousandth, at 10.400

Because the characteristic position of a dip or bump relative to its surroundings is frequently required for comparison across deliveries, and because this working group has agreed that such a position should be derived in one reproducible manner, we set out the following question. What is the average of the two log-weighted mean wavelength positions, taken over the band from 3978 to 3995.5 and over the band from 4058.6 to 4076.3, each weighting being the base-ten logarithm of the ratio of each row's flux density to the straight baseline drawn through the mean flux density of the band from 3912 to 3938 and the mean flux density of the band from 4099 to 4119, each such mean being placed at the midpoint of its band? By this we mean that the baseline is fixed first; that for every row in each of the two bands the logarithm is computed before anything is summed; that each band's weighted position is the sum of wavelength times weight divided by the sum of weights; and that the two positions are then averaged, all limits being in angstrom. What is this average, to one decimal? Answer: 4027.4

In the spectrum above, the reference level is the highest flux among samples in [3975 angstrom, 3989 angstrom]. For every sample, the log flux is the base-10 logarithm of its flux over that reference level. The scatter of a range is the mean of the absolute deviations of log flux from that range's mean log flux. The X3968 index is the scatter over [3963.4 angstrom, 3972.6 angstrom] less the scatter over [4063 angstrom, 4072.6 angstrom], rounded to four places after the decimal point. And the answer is -0.0061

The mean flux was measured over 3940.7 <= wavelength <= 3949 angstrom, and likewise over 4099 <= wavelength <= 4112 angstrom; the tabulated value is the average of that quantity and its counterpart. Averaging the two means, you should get 8.9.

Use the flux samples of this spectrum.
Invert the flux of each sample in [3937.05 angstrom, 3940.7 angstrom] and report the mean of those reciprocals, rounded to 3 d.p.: 0.110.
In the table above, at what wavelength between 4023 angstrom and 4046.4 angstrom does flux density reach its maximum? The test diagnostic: 4030.15 angstrom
